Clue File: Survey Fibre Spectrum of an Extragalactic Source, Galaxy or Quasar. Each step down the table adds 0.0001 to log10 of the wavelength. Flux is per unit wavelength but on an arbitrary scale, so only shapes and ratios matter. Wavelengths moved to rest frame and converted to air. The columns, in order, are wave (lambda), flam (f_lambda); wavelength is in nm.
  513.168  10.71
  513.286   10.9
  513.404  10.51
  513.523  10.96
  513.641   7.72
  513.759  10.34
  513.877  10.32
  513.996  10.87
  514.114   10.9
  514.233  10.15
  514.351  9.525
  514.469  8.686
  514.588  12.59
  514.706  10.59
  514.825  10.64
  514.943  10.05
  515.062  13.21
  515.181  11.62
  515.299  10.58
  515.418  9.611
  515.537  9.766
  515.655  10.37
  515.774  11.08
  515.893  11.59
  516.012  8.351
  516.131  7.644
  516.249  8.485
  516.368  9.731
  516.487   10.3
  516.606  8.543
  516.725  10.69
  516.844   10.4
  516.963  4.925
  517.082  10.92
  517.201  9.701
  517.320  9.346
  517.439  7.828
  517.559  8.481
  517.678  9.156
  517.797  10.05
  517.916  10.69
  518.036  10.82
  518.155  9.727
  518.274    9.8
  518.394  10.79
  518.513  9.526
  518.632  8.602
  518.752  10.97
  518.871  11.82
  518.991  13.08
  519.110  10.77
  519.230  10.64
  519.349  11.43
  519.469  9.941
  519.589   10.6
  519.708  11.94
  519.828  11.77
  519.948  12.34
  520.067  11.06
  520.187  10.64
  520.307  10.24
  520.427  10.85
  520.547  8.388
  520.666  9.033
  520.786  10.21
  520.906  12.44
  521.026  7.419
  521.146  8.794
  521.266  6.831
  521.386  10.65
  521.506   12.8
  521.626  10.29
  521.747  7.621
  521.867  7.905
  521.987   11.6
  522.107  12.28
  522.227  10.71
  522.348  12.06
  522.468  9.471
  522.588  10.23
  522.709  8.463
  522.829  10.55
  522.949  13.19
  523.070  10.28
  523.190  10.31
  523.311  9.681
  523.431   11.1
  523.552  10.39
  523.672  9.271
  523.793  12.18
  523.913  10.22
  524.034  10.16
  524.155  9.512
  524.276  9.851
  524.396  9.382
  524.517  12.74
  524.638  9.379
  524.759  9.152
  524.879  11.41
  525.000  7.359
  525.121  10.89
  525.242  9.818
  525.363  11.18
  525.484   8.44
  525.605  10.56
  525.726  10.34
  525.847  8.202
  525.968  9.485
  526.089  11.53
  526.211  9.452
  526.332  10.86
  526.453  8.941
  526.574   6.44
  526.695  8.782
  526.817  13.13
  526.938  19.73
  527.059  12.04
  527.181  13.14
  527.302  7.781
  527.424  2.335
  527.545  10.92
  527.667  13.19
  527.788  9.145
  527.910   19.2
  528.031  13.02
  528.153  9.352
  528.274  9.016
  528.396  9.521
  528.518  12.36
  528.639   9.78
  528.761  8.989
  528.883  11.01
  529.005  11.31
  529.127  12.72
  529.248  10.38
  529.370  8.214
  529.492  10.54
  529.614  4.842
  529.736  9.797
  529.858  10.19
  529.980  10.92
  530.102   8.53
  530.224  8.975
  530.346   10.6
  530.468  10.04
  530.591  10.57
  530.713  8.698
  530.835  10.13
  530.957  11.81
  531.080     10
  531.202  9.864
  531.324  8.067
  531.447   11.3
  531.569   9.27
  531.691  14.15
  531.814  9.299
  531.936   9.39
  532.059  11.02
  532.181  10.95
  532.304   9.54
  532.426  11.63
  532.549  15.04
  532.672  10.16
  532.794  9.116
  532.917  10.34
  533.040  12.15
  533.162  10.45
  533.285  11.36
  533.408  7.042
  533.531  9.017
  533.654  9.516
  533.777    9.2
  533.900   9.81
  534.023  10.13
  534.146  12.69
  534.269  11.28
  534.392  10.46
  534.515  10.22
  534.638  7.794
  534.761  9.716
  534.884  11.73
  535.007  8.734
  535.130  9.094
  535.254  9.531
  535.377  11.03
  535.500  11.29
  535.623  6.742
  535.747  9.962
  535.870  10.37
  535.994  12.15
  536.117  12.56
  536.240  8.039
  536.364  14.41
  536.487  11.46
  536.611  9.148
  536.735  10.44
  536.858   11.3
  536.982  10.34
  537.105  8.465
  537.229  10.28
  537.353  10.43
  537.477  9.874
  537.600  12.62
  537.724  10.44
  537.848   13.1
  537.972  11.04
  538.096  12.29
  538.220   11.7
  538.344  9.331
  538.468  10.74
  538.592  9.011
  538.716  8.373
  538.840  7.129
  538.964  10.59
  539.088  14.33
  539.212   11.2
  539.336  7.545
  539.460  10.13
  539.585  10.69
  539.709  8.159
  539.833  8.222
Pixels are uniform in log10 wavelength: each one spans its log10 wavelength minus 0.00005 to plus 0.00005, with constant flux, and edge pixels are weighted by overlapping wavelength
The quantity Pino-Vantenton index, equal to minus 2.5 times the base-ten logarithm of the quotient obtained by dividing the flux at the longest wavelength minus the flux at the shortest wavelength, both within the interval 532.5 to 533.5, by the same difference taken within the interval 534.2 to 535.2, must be -1.4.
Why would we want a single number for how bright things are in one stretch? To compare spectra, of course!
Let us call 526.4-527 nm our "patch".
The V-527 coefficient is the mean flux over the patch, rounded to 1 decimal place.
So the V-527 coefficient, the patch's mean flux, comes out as 11.4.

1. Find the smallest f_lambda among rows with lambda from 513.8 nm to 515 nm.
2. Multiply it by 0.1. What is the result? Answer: 0.87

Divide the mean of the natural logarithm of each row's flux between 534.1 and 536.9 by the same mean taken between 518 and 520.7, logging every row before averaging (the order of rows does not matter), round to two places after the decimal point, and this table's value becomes 0.99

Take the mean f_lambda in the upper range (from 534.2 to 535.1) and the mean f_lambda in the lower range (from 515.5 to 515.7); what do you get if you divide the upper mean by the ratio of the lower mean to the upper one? 9.9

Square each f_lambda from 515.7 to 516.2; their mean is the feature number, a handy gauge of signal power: 96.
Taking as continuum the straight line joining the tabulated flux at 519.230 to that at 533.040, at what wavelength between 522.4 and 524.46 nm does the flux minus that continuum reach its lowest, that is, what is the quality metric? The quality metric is 522.709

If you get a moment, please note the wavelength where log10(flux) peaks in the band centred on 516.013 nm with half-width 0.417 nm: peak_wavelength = 515.893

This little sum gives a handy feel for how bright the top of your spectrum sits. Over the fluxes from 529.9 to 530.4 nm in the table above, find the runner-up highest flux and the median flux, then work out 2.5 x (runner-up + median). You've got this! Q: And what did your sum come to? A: 51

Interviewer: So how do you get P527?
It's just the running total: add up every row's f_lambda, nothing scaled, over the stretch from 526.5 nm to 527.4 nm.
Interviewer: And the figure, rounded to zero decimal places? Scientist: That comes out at 81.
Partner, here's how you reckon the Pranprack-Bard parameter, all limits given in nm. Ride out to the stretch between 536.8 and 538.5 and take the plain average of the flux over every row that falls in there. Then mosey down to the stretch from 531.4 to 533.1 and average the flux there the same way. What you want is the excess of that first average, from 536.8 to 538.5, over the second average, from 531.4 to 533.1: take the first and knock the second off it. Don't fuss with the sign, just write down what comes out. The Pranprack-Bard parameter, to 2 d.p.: -0.10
